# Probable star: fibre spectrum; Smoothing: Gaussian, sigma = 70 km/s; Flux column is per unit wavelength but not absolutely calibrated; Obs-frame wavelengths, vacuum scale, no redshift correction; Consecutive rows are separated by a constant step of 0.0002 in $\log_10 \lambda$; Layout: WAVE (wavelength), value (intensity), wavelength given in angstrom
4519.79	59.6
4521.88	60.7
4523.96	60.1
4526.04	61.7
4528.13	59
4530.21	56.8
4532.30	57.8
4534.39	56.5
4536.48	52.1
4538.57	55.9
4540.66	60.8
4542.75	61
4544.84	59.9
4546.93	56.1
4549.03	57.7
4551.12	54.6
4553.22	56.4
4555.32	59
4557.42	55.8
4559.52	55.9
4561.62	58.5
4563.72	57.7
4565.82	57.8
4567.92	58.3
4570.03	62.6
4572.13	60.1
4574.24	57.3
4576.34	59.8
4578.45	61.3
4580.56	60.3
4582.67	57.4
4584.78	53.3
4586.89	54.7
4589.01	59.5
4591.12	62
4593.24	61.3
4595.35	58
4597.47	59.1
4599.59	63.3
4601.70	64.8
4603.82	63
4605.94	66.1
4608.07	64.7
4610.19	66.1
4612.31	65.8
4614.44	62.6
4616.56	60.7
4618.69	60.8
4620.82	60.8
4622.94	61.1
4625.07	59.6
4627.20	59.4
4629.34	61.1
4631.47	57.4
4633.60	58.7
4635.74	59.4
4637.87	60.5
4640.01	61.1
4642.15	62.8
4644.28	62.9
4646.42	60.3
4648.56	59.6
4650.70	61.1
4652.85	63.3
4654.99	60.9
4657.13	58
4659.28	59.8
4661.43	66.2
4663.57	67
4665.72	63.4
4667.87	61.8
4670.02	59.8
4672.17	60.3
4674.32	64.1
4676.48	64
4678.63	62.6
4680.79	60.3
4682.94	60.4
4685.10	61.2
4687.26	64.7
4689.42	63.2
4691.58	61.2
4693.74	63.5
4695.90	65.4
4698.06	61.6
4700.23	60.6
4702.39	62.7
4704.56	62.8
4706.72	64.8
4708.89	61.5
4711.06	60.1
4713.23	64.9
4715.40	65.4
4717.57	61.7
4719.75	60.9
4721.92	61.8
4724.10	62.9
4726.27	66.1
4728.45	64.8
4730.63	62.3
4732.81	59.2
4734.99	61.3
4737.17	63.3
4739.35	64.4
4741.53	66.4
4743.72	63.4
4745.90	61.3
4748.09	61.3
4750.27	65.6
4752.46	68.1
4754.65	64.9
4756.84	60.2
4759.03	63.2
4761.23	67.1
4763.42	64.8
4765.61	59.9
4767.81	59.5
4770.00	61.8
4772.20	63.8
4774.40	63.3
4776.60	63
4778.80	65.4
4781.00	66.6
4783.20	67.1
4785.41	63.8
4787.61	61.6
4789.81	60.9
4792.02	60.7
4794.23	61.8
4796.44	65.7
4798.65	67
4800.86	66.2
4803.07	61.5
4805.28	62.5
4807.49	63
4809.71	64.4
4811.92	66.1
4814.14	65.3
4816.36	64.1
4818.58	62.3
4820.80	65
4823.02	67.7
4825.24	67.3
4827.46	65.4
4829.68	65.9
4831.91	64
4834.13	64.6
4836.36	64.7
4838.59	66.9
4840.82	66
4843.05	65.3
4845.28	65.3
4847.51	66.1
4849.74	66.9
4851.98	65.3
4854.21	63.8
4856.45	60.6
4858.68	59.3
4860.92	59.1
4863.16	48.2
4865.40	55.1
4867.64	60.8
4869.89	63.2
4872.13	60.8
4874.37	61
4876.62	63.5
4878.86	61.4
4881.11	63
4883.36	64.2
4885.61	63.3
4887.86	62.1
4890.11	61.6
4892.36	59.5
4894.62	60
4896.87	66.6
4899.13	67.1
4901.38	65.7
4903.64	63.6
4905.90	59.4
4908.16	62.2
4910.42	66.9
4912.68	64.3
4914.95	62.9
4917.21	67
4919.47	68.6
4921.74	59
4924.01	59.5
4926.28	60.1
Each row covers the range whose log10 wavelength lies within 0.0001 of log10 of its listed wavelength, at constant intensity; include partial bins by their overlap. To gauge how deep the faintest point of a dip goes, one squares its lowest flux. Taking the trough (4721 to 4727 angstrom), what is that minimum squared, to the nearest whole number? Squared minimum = 3819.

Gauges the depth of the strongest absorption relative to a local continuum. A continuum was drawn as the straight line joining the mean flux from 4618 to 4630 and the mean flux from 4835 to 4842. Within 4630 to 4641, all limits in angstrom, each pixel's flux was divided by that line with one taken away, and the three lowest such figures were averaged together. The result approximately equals -0.036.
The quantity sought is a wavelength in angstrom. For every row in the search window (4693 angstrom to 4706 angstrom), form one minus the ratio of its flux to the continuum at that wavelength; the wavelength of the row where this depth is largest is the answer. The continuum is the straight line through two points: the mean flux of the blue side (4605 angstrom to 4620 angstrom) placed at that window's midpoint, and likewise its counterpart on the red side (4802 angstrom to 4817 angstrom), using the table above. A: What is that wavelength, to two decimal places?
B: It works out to 4700.23 angstrom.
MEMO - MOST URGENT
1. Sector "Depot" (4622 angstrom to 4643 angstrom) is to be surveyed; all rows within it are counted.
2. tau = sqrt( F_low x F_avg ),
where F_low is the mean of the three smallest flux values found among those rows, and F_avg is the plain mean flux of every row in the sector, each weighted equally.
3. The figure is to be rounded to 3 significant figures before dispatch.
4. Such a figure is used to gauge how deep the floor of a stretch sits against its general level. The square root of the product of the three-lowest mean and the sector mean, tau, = 59.3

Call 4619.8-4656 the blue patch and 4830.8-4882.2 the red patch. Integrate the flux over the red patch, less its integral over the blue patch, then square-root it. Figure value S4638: 31.8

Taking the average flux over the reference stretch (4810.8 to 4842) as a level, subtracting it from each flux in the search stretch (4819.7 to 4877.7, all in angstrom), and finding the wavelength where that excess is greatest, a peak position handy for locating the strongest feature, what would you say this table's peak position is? 4823.02 angstrom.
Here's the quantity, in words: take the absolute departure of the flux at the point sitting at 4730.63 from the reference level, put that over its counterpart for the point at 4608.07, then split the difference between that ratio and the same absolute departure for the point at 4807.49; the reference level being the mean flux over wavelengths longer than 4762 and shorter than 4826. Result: 1.4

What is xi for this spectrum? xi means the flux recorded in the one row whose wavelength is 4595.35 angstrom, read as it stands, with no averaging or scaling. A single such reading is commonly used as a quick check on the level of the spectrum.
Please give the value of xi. 58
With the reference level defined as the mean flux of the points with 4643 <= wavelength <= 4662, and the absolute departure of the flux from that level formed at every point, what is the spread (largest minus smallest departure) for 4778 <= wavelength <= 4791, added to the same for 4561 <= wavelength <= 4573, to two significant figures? 7.9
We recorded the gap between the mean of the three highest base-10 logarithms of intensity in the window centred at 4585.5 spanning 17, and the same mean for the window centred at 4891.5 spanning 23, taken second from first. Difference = -0.033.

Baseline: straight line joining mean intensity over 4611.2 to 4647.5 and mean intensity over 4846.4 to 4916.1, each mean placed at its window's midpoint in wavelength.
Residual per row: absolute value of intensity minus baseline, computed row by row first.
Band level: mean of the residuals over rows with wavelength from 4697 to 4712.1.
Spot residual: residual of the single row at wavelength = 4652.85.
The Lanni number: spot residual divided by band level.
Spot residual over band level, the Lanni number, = 1.8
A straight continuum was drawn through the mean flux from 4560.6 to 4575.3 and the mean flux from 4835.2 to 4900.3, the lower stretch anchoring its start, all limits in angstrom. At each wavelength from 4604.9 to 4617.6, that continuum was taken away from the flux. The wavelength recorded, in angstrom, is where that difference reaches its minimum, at 4616.56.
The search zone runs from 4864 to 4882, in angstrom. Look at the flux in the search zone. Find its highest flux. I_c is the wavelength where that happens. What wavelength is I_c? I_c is 4876.62 angstrom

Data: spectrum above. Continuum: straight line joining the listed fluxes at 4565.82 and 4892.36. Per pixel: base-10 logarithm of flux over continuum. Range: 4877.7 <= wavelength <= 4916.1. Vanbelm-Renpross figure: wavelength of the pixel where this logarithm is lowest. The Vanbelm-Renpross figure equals 4905.90 angstrom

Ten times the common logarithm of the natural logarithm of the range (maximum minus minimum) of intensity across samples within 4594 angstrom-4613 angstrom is 3.2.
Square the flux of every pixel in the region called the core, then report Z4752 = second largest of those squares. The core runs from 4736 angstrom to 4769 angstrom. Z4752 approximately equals 4502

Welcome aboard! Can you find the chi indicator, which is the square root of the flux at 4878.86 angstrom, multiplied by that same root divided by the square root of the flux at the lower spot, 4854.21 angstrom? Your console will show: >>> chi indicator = 7.69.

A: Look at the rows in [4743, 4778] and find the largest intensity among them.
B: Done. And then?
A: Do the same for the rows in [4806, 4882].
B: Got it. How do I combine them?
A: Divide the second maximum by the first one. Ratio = 0.994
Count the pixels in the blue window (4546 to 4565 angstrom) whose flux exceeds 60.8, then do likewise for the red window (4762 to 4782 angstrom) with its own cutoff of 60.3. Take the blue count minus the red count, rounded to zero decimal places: -7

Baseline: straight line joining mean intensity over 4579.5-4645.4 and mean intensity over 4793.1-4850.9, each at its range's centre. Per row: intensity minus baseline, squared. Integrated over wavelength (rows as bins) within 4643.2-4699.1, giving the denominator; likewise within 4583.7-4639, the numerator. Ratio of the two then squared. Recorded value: 4.5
